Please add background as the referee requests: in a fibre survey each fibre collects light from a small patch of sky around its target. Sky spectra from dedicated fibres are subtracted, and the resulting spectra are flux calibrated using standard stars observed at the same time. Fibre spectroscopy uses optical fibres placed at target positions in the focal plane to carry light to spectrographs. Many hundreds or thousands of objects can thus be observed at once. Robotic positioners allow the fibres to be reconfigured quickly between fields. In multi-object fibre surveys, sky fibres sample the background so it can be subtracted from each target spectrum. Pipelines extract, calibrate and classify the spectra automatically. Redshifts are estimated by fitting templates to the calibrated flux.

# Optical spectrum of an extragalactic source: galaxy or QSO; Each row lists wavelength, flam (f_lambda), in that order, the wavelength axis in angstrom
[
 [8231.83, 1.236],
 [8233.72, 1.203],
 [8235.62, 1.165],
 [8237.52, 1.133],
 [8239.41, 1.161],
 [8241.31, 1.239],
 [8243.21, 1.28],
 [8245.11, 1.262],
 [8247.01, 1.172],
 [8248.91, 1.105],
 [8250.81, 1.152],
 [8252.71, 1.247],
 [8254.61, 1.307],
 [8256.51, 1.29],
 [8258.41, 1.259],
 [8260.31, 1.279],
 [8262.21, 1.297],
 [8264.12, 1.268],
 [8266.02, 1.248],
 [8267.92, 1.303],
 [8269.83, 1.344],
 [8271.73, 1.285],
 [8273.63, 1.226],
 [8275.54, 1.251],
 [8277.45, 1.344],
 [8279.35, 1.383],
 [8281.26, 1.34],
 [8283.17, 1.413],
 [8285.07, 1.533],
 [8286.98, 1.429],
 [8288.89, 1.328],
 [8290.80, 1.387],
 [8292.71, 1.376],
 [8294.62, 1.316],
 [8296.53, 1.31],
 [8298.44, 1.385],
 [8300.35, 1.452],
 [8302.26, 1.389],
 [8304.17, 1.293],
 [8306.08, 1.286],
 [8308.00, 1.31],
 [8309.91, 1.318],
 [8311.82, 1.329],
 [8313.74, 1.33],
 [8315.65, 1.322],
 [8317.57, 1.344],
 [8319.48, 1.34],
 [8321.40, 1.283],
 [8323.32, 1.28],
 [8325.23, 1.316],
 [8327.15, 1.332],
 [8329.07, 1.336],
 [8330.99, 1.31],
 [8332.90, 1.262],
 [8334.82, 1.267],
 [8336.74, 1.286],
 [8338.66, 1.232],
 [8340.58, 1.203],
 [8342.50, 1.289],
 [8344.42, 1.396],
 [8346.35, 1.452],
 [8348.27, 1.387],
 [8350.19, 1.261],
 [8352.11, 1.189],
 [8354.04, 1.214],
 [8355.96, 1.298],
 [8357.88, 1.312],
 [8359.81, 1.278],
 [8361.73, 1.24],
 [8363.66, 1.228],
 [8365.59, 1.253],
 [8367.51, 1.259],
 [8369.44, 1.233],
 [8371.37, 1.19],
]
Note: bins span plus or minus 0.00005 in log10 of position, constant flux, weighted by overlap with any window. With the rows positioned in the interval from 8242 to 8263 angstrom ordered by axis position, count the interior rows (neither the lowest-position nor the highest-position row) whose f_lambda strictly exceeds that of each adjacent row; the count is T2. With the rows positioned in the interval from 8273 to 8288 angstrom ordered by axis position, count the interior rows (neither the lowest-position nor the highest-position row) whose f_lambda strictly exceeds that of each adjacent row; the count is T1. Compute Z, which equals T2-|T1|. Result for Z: -1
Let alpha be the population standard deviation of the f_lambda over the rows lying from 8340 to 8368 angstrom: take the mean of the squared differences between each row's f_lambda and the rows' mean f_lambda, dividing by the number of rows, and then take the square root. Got 0.073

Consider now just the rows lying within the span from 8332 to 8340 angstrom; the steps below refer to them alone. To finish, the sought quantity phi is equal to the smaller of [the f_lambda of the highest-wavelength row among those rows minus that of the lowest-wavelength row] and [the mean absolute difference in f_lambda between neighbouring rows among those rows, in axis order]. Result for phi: -0.03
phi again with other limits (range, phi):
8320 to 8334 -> -0.02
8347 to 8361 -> -0.11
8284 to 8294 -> -0.16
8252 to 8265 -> 0.02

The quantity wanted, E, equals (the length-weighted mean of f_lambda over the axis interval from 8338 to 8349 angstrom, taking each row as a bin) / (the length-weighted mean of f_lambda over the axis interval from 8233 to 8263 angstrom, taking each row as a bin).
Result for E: 1.09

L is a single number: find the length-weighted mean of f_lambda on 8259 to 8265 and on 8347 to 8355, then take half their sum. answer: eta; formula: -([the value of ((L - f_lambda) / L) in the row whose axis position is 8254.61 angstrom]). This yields 0.025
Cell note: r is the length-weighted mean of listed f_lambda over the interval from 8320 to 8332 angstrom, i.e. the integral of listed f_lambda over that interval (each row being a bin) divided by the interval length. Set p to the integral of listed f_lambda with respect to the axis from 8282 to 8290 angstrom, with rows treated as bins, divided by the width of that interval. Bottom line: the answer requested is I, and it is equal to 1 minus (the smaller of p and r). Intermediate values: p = 1.42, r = 1.31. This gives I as -0.310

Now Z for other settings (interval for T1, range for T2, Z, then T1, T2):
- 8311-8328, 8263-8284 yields 0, 2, 2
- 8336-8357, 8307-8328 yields 1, 1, 2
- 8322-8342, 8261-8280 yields -1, 2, 1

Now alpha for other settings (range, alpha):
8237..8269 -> 0.063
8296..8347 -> 0.056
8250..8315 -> 0.071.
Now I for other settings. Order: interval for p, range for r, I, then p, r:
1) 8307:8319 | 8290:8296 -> -0.326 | 1.33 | 1.36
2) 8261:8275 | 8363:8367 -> -0.244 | 1.28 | 1.24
